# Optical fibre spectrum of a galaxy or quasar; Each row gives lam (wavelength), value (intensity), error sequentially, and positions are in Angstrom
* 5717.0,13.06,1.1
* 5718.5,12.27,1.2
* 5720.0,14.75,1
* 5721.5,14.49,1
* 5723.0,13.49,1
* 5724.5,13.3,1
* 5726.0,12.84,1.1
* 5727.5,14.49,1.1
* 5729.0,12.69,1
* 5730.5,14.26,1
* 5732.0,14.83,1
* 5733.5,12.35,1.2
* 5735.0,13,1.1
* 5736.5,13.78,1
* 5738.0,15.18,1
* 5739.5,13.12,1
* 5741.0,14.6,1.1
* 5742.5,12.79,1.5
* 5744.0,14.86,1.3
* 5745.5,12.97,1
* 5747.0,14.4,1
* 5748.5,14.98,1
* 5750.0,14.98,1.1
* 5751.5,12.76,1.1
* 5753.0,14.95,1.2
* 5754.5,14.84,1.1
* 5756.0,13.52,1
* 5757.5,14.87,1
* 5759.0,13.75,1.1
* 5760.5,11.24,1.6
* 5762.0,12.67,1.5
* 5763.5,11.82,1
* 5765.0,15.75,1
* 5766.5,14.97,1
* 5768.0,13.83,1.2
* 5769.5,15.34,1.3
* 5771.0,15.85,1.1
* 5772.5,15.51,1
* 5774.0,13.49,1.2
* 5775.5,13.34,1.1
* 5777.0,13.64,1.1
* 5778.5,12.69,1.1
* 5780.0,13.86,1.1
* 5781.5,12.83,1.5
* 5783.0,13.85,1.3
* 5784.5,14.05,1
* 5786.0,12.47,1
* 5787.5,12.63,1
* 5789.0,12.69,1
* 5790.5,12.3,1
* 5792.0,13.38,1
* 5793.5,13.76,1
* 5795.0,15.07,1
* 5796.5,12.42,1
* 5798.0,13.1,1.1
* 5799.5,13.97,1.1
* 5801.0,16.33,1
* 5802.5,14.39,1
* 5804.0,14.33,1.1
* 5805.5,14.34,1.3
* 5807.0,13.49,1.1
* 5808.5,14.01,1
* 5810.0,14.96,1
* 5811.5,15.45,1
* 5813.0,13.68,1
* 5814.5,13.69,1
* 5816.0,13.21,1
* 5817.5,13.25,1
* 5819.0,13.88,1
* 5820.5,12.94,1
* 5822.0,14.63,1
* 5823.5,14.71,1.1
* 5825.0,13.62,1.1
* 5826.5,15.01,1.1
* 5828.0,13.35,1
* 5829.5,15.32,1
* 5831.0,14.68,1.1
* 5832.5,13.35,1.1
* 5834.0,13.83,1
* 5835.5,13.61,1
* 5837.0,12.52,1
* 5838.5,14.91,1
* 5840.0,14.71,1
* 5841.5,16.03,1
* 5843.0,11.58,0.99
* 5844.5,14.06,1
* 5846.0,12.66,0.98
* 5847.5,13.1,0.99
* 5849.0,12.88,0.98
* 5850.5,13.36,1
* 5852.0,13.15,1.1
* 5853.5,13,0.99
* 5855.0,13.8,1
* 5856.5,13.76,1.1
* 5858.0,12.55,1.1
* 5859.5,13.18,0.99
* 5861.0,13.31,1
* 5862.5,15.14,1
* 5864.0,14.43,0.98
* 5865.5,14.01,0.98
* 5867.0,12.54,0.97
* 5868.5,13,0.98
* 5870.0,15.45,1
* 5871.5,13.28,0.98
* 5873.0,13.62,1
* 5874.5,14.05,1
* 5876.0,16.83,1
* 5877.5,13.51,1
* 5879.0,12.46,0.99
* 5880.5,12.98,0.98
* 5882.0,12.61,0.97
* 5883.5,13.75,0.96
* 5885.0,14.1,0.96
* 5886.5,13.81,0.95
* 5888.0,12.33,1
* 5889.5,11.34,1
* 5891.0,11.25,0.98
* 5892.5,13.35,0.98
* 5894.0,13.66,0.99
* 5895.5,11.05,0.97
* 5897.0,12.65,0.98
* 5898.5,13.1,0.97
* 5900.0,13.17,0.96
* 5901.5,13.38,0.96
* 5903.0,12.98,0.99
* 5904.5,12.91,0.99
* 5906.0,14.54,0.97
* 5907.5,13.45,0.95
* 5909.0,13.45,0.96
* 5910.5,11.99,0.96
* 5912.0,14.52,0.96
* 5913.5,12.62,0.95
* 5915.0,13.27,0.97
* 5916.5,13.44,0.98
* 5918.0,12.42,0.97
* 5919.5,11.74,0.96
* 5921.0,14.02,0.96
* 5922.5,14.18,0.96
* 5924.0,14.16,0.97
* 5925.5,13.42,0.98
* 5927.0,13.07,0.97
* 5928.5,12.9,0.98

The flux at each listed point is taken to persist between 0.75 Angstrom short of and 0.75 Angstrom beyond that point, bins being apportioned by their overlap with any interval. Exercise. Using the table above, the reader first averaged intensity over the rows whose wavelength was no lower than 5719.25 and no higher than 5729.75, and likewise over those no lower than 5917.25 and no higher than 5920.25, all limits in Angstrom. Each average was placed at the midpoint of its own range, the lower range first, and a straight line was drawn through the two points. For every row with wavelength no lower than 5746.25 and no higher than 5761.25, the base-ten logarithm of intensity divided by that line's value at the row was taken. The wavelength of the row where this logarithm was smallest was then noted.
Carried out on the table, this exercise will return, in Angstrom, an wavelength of 5760.5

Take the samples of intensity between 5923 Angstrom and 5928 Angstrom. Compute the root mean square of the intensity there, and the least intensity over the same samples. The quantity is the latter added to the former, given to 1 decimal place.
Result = 26.6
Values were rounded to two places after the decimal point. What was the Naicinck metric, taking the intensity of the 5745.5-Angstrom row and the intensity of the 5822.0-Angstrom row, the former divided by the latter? 0.89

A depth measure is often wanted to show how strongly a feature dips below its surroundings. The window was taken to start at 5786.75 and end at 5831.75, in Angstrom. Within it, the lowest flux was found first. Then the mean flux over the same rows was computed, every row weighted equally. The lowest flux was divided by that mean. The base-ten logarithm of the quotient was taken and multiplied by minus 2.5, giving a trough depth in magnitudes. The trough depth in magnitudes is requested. 0.14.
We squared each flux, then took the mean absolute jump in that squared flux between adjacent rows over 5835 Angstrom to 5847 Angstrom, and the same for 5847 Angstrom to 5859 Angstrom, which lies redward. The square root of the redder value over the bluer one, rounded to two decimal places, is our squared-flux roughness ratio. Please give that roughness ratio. 0.47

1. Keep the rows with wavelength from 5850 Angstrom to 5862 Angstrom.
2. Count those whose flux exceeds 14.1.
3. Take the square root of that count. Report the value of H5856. 0.0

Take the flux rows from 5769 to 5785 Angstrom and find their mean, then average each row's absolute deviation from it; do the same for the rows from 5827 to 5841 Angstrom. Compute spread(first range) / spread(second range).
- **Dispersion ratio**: 1.07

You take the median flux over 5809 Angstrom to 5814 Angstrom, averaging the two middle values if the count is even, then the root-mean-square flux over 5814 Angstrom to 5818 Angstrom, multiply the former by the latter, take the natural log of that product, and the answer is 5.30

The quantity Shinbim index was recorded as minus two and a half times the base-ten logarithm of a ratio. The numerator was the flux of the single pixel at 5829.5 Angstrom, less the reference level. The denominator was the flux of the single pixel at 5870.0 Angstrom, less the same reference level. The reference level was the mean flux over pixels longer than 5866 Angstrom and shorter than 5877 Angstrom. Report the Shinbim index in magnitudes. 0.1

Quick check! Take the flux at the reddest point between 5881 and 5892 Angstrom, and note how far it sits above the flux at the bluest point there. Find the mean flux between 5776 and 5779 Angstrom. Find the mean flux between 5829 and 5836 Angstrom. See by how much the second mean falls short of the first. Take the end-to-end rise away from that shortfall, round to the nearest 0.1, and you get 0.4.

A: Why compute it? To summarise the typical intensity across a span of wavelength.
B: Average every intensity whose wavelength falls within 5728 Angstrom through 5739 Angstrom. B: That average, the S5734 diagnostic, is 13.7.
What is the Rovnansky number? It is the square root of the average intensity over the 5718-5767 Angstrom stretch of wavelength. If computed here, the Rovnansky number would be 3.72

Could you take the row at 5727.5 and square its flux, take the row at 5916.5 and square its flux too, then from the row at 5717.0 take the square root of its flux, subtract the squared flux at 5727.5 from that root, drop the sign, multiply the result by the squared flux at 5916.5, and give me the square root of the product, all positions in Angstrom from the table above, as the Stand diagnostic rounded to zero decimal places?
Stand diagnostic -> 193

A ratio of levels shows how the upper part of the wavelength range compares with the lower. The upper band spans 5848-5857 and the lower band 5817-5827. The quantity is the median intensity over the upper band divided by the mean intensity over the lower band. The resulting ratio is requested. 0.95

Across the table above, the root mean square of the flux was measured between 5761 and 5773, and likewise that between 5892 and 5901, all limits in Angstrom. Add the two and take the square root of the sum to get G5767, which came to 5.23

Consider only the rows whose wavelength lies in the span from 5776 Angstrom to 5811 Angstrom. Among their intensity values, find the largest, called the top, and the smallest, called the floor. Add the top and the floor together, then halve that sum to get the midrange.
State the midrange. 14.3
